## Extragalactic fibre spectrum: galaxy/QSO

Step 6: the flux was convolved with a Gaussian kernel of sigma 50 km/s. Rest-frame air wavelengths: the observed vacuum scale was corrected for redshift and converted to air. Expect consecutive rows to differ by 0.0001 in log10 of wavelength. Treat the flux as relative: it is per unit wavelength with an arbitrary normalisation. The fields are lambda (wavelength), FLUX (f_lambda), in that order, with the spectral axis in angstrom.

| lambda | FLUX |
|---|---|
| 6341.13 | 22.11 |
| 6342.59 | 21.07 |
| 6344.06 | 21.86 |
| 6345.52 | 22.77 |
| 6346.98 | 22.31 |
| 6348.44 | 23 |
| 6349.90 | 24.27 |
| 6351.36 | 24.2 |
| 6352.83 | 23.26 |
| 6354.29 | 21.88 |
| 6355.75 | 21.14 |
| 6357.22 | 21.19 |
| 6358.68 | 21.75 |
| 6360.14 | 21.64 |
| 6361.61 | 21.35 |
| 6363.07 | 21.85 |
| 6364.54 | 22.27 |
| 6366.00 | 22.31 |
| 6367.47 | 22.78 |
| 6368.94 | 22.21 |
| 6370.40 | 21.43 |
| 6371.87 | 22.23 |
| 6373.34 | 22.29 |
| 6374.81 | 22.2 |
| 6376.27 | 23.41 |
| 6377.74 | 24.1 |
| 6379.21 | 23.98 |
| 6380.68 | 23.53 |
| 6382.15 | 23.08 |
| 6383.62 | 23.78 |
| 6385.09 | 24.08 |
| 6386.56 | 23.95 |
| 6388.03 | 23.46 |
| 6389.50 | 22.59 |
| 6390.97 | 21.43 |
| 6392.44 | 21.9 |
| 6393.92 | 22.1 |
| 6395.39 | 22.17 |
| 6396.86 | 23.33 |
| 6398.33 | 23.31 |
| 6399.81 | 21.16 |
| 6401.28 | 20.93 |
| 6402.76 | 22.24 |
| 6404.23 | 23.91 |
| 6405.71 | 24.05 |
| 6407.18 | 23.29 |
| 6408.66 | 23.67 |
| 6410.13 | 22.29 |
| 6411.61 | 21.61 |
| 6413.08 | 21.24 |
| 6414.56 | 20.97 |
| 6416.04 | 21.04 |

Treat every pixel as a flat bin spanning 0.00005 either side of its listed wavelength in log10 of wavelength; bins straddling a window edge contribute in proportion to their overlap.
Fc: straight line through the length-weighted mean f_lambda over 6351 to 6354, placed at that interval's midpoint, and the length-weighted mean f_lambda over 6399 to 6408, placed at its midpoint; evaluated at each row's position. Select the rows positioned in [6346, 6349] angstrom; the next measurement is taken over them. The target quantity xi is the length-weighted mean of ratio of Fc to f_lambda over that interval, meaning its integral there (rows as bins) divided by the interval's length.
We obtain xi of 1.04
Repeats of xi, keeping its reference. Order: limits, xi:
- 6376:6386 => 0.97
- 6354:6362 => 1.08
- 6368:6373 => 1.05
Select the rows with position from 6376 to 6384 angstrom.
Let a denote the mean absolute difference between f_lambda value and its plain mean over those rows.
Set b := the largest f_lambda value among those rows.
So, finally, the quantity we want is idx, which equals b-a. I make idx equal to 23.8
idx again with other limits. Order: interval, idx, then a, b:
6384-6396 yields 23.2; 0.8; 24.08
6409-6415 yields 21.9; 0.4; 22.29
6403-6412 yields 23.3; 0.8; 24.05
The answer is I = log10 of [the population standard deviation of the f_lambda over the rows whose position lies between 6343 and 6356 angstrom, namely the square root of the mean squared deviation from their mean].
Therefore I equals 0.00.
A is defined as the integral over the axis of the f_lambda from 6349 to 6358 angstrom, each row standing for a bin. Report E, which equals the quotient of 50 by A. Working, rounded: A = 204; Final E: 0.25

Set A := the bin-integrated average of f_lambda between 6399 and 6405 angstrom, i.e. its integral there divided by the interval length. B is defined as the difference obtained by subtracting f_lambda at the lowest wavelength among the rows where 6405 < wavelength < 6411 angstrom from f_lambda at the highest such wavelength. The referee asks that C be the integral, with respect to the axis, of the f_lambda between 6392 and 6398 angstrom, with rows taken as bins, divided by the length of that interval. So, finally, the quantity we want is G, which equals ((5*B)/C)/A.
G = -0.018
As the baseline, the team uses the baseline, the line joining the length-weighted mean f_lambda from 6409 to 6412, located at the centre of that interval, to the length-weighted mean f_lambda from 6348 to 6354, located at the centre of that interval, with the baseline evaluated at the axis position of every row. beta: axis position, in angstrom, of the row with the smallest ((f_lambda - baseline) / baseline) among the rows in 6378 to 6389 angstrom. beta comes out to 6382.15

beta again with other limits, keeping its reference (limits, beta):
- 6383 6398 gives 6390.97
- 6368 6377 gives 6370.40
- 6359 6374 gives 6361.61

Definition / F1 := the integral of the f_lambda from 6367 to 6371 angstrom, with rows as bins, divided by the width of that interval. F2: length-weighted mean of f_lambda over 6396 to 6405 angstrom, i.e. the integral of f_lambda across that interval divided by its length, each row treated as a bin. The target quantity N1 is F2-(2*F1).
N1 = -21.8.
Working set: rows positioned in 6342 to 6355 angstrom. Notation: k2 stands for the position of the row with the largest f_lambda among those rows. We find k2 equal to 6349.90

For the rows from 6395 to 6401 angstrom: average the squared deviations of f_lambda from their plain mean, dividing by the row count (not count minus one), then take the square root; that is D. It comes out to 0.9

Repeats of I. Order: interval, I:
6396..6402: 0.06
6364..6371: -0.36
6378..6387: -0.47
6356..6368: -0.30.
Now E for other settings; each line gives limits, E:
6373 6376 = 0.74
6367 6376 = 0.25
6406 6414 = 0.28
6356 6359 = 0.78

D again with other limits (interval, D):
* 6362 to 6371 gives 0.4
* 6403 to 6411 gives 0.6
